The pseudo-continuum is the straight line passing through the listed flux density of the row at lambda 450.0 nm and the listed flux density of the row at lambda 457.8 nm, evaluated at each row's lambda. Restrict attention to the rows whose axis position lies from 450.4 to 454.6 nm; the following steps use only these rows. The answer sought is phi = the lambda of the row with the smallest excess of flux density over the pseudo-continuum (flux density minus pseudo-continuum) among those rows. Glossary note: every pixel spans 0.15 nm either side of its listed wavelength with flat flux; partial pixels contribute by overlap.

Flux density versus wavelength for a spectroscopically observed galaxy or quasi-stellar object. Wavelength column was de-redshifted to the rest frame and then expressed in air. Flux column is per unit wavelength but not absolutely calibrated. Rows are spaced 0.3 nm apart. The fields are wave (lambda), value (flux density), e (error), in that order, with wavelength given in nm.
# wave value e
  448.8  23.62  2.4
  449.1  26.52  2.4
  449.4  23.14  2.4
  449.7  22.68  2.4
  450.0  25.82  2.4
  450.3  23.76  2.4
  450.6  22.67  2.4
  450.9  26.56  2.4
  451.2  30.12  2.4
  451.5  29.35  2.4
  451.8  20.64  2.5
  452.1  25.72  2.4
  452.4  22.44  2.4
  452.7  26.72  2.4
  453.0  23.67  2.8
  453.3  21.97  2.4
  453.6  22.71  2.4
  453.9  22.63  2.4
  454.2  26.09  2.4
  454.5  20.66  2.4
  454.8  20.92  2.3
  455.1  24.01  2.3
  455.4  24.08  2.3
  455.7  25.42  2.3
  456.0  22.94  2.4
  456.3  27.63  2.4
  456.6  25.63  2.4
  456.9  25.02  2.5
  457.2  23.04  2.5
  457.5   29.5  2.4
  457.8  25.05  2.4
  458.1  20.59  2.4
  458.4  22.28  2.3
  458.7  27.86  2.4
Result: 451.8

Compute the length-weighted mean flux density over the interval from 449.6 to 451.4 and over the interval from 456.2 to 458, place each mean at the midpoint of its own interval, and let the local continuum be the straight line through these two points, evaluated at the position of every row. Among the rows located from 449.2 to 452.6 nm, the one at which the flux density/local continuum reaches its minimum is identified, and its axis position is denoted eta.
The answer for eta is 451.8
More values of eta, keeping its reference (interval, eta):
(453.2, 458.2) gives 458.1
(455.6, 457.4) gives 456.0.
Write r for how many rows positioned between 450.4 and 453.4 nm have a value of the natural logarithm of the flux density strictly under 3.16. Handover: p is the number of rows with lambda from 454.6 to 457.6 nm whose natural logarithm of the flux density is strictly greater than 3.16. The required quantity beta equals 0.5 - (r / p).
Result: -0.1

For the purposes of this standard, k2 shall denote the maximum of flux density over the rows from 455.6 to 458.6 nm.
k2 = 29.5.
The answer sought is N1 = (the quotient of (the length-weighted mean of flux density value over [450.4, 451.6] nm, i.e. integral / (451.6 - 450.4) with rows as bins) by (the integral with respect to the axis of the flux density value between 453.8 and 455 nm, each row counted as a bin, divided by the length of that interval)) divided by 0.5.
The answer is 2.38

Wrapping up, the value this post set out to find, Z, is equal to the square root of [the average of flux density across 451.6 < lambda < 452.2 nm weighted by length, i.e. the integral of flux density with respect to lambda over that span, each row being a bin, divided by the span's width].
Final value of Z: 4.85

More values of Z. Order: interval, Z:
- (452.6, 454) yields 4.84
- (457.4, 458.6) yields 4.93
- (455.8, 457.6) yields 5.05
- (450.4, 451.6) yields 5.19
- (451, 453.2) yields 5.05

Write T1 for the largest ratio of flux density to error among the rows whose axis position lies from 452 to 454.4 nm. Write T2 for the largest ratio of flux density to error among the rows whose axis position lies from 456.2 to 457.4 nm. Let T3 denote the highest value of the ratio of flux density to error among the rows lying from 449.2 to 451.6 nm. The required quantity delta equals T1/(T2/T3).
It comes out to 12.1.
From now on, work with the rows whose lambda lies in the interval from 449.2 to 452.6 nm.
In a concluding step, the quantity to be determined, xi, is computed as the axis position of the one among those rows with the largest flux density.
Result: 451.2 nm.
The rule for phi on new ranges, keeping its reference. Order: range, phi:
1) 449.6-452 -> 451.8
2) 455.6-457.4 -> 456.0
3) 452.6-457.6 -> 454.5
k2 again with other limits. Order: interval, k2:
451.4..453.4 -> 29.35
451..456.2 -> 30.12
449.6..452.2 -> 30.12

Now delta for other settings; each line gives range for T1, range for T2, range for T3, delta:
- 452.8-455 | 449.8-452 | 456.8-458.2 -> 10.6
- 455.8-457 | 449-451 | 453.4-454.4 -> 11.3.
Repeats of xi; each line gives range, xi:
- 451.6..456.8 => 456.3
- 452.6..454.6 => 452.7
